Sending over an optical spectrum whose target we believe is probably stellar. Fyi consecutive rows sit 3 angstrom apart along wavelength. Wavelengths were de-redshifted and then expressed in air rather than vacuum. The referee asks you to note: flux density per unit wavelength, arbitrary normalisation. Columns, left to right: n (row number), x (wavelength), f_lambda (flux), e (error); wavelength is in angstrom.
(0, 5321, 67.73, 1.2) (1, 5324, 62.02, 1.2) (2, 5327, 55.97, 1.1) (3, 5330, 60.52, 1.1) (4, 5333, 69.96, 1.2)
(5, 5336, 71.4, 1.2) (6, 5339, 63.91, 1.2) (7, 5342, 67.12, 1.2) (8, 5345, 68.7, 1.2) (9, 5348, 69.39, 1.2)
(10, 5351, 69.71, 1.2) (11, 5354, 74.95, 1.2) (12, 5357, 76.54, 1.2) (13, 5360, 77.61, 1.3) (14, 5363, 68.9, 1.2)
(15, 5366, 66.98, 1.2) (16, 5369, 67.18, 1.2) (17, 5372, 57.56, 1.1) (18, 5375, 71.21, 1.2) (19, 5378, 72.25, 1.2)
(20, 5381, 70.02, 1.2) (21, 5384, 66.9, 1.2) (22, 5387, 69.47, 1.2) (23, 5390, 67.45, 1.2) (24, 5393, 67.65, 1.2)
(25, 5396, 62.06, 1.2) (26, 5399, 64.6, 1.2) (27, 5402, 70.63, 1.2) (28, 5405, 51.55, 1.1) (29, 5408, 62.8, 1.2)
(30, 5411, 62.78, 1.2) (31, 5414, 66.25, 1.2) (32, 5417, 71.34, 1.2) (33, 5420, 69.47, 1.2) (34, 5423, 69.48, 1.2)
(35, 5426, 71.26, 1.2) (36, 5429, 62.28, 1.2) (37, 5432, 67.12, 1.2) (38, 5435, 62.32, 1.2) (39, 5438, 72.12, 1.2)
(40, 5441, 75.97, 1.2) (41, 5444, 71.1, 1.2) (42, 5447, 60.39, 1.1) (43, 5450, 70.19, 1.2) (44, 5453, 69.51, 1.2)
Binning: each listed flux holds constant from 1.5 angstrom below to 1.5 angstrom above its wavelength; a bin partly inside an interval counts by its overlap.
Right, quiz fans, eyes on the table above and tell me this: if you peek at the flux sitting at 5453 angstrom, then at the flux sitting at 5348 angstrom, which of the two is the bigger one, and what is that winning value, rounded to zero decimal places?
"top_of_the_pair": 70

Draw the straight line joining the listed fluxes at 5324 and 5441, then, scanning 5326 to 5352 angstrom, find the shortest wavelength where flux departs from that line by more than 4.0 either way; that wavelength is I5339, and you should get 5327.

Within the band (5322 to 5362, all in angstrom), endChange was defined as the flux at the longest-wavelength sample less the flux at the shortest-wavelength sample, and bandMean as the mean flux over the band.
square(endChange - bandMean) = 2778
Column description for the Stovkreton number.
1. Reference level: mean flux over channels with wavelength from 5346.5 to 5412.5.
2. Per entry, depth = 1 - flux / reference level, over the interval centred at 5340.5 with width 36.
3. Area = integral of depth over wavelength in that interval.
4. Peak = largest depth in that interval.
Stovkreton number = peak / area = 2.5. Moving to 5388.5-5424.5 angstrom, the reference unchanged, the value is 0.2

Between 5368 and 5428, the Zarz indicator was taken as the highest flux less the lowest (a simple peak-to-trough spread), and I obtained 21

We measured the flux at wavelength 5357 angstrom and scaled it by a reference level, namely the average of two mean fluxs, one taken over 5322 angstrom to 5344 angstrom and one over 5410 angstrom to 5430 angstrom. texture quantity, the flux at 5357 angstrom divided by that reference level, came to 1.16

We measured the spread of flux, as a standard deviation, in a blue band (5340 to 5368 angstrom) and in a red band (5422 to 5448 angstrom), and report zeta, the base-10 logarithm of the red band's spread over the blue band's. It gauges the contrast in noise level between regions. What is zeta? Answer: 0.11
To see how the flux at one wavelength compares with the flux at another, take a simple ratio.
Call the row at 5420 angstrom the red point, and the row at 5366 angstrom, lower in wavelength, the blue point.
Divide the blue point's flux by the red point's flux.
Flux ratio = 0.96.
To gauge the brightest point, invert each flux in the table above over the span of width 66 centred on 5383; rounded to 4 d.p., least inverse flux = 0.0129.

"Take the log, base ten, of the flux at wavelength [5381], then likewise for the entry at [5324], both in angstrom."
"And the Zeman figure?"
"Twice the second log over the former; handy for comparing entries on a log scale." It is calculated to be 1.94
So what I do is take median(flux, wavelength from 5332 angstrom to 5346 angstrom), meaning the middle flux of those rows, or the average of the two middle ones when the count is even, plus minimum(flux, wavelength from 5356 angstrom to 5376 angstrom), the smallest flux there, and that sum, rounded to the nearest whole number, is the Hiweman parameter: 126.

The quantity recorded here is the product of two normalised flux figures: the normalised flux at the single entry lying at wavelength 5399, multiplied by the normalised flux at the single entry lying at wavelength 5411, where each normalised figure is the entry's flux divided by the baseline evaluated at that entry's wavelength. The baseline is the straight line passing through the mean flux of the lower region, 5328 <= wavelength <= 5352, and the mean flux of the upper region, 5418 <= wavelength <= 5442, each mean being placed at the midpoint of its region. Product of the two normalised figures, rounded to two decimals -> 0.87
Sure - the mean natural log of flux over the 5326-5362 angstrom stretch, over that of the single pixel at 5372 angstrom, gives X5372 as 1.04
